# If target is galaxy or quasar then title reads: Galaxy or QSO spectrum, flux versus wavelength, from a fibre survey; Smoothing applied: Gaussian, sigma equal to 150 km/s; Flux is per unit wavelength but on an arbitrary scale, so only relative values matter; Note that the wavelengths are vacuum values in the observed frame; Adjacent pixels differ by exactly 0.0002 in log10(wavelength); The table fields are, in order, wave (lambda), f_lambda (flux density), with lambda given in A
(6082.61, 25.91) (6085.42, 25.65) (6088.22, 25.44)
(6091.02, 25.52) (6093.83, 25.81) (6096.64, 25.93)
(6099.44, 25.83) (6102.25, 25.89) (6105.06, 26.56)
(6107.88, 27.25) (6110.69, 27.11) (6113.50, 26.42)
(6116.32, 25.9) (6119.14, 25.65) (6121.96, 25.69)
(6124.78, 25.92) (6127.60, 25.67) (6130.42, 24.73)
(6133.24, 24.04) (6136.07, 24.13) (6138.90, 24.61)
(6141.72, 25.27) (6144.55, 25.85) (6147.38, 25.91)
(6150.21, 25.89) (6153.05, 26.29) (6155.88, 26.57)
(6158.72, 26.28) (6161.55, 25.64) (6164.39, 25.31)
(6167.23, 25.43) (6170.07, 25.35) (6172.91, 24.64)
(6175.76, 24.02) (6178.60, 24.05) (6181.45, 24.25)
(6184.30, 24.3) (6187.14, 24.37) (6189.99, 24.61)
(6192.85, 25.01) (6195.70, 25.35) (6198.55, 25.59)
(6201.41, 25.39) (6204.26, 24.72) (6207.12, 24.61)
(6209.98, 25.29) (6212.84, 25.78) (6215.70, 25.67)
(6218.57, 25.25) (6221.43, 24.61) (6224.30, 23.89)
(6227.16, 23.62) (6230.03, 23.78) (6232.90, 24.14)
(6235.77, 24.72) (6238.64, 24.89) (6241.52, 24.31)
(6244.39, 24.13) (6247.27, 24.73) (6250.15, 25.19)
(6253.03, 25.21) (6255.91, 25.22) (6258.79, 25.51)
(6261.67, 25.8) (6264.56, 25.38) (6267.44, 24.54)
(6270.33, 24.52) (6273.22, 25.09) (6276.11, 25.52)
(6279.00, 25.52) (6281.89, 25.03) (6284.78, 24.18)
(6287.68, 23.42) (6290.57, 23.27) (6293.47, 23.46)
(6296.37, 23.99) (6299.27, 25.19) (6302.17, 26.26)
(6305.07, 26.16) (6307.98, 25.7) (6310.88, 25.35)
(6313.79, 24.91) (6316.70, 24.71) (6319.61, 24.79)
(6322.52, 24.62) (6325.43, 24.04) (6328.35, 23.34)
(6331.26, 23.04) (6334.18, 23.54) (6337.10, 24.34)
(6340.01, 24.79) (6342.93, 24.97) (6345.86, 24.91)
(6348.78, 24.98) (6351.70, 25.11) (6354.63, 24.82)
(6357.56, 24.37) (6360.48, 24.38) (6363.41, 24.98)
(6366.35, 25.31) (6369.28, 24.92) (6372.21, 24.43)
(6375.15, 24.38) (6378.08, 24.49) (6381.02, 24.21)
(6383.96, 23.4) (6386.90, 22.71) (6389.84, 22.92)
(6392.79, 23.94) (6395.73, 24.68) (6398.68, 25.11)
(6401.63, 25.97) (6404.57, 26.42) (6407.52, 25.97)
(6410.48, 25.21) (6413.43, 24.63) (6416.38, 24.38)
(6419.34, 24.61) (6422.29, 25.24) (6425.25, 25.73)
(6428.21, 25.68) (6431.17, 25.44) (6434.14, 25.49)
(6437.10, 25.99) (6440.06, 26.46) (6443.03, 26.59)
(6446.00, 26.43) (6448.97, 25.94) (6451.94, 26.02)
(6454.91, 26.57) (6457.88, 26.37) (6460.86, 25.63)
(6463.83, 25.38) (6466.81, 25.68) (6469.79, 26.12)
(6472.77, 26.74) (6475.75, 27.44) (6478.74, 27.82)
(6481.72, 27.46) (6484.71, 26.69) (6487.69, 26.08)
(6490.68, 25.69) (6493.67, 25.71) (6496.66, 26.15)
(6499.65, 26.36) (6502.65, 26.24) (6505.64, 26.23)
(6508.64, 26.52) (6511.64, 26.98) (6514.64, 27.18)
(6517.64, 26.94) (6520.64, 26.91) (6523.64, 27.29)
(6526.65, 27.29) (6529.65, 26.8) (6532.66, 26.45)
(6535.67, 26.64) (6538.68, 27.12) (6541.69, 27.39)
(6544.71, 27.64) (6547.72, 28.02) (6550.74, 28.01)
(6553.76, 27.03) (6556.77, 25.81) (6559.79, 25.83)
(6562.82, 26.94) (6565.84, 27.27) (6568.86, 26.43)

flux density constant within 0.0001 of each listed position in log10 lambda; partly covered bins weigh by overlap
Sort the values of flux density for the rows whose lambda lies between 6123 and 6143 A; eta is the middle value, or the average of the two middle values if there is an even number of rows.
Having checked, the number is 24.7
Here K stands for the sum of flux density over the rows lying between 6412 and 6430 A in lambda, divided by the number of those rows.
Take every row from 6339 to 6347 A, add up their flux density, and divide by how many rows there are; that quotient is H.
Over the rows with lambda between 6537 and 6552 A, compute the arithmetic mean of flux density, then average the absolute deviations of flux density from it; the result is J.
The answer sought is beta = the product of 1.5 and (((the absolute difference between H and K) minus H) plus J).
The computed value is -36.6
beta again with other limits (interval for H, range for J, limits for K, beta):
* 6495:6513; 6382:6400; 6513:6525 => -37.4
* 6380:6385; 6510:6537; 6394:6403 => -33.2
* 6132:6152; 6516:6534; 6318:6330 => -36.0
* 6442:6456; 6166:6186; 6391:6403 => -36.7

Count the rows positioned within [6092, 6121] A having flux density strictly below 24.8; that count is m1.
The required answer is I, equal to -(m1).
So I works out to 0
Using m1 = 0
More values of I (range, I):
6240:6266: -3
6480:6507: 0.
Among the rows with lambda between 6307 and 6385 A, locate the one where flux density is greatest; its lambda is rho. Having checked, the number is 6307.98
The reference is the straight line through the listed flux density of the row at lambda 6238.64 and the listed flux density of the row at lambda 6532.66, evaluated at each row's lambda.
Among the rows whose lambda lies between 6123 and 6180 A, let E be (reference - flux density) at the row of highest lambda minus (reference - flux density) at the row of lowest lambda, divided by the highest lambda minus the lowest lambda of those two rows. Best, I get 0.040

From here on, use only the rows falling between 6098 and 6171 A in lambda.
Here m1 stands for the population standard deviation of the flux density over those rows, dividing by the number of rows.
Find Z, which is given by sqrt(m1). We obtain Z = 0.87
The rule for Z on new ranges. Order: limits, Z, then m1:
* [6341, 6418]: 0.91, 0.82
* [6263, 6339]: 0.94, 0.89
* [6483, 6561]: 0.81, 0.65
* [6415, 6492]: 0.89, 0.79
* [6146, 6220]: 0.84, 0.70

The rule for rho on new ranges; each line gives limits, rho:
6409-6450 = 6443.03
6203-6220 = 6212.84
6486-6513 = 6511.64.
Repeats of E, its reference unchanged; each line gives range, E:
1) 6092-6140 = 0.032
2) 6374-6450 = -0.016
